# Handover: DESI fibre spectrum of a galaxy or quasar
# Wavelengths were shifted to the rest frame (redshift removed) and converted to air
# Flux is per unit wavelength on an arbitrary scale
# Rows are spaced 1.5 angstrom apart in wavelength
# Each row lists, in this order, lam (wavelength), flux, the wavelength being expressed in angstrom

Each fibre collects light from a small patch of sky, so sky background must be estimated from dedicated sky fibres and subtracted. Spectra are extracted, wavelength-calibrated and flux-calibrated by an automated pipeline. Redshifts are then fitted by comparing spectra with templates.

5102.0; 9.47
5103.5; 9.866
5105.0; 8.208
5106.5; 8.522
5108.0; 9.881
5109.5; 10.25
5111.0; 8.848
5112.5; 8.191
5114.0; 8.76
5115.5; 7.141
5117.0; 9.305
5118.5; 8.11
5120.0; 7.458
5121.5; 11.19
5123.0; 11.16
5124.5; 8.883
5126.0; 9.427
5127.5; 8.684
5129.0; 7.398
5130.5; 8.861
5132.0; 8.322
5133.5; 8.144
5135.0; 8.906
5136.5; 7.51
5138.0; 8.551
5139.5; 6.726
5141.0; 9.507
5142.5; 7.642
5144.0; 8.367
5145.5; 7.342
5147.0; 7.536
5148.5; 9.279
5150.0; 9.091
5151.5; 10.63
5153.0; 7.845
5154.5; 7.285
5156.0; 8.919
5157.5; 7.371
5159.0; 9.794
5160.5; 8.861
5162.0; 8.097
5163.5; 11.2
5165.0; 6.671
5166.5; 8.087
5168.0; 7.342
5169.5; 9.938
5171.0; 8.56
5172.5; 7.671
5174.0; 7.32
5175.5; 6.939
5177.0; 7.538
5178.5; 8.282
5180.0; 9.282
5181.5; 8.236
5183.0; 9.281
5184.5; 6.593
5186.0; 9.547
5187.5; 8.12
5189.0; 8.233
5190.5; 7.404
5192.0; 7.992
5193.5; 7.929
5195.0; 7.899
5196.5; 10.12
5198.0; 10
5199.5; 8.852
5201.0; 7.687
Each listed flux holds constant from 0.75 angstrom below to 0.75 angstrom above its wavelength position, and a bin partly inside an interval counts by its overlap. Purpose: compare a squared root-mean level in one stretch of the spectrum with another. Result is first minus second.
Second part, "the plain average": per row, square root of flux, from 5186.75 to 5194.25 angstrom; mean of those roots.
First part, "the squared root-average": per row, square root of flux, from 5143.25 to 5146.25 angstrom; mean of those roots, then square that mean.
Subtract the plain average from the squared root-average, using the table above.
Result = 5.0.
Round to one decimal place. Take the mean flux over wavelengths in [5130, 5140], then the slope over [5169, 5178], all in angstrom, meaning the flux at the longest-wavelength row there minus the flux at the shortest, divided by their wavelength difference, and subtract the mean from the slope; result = -8.5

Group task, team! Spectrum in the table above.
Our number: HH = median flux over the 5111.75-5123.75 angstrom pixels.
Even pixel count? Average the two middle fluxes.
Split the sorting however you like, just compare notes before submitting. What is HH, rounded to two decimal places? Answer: 8.48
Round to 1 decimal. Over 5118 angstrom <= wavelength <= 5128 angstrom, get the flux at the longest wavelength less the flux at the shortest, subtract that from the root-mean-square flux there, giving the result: 8.8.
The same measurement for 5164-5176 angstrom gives 7.6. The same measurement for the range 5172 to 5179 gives 7.0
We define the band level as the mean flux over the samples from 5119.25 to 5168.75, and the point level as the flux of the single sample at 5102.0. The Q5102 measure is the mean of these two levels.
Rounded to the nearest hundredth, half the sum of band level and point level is 9.01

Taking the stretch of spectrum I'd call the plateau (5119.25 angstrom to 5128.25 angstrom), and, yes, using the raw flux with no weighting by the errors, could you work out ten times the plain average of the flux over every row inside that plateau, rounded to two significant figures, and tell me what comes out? 95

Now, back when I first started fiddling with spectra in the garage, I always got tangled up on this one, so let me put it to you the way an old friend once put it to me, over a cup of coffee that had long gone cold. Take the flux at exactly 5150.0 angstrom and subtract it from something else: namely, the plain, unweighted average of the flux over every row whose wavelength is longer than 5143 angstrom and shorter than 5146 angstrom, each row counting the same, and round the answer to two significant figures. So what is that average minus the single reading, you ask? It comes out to -1.2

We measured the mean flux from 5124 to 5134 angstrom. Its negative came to -8.53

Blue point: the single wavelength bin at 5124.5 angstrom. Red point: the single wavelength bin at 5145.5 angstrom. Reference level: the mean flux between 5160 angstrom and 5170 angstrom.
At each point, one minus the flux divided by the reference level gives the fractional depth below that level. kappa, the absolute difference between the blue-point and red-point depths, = 0.18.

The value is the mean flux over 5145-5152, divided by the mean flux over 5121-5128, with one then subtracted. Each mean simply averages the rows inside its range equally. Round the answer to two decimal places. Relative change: -0.11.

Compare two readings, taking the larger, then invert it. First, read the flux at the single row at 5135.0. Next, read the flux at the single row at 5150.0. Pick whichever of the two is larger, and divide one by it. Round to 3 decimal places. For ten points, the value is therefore 0.110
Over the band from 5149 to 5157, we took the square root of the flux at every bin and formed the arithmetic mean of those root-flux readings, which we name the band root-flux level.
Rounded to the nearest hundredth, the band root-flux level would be 2.95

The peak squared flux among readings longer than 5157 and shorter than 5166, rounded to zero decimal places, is 125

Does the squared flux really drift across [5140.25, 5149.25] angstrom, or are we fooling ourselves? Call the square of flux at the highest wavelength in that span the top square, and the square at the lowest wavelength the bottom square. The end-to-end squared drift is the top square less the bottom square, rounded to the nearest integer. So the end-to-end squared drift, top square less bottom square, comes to -4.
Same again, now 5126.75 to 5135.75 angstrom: 4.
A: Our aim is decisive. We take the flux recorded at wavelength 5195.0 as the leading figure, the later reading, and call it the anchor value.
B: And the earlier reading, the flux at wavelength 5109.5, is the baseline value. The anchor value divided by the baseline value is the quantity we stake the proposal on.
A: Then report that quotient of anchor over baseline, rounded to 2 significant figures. 0.77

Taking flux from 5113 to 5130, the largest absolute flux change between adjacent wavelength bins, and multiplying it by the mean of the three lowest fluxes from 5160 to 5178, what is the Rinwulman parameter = 26.0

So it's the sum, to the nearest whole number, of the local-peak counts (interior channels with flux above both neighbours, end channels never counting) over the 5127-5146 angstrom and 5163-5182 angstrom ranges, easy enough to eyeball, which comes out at 8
